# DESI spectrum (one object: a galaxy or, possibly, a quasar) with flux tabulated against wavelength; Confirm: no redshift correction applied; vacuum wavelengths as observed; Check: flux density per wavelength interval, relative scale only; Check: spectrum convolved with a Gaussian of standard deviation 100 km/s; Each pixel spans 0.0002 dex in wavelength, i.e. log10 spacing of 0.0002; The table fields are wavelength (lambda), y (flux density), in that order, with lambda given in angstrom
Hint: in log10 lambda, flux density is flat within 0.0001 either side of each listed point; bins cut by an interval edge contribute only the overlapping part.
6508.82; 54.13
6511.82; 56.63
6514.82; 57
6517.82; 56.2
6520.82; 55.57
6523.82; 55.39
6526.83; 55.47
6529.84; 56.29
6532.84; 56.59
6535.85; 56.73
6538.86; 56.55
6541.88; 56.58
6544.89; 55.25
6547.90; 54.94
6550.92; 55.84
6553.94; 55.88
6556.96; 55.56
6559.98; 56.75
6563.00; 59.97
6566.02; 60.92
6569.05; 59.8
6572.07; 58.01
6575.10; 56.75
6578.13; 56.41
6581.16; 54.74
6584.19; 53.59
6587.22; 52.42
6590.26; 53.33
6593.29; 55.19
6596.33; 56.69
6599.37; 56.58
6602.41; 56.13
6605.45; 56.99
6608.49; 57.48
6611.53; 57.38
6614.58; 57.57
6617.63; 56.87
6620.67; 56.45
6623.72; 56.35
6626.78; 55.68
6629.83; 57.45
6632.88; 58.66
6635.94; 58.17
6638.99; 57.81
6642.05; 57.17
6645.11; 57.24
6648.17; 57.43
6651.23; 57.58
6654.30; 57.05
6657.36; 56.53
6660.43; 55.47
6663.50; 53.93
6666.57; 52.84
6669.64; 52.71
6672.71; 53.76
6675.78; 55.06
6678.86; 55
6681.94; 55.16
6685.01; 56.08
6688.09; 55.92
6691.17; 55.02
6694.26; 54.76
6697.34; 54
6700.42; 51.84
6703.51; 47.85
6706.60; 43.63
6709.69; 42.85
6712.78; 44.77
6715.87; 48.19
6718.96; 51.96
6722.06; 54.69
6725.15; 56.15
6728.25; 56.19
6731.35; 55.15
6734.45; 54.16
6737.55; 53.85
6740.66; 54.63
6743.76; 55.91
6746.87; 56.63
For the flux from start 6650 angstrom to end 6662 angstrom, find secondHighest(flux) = 57.05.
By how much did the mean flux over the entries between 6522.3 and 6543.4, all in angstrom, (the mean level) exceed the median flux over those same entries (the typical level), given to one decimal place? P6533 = -0.3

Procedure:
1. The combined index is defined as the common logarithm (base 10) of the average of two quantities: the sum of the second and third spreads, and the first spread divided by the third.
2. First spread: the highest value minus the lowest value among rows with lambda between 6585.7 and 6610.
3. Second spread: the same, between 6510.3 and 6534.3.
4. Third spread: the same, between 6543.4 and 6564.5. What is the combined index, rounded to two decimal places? 0.58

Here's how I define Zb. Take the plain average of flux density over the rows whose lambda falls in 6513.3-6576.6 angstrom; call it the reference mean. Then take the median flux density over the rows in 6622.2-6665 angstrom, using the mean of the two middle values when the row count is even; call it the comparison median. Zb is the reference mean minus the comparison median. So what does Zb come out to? -0.4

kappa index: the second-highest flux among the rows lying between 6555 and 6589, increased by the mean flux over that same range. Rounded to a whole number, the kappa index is 117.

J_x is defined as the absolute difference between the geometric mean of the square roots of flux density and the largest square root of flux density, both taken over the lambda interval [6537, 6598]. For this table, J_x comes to 0.31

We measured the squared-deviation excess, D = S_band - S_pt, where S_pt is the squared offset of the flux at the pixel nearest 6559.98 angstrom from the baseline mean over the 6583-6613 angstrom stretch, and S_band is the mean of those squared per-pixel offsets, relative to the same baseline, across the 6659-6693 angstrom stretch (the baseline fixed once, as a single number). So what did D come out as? 1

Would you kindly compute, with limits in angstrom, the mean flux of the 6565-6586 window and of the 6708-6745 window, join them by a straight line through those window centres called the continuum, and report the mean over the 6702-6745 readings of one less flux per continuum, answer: 0.019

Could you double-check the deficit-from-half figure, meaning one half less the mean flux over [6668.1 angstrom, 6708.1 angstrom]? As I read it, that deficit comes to -52.6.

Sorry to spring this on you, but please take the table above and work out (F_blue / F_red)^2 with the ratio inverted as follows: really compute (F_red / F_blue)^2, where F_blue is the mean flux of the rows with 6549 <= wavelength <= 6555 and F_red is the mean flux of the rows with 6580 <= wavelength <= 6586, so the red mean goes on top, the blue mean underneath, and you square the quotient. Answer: 0.94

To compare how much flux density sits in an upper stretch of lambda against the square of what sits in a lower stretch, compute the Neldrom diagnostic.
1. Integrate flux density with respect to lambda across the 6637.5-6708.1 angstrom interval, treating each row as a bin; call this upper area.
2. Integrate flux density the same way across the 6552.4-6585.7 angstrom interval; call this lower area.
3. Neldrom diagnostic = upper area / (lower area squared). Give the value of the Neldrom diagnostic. 0.0011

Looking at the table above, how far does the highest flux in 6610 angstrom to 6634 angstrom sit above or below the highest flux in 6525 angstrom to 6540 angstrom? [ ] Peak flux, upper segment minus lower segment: 1.9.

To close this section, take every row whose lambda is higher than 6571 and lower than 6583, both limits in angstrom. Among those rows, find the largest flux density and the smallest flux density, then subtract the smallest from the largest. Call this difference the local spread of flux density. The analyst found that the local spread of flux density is 3.3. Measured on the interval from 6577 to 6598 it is 4.3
